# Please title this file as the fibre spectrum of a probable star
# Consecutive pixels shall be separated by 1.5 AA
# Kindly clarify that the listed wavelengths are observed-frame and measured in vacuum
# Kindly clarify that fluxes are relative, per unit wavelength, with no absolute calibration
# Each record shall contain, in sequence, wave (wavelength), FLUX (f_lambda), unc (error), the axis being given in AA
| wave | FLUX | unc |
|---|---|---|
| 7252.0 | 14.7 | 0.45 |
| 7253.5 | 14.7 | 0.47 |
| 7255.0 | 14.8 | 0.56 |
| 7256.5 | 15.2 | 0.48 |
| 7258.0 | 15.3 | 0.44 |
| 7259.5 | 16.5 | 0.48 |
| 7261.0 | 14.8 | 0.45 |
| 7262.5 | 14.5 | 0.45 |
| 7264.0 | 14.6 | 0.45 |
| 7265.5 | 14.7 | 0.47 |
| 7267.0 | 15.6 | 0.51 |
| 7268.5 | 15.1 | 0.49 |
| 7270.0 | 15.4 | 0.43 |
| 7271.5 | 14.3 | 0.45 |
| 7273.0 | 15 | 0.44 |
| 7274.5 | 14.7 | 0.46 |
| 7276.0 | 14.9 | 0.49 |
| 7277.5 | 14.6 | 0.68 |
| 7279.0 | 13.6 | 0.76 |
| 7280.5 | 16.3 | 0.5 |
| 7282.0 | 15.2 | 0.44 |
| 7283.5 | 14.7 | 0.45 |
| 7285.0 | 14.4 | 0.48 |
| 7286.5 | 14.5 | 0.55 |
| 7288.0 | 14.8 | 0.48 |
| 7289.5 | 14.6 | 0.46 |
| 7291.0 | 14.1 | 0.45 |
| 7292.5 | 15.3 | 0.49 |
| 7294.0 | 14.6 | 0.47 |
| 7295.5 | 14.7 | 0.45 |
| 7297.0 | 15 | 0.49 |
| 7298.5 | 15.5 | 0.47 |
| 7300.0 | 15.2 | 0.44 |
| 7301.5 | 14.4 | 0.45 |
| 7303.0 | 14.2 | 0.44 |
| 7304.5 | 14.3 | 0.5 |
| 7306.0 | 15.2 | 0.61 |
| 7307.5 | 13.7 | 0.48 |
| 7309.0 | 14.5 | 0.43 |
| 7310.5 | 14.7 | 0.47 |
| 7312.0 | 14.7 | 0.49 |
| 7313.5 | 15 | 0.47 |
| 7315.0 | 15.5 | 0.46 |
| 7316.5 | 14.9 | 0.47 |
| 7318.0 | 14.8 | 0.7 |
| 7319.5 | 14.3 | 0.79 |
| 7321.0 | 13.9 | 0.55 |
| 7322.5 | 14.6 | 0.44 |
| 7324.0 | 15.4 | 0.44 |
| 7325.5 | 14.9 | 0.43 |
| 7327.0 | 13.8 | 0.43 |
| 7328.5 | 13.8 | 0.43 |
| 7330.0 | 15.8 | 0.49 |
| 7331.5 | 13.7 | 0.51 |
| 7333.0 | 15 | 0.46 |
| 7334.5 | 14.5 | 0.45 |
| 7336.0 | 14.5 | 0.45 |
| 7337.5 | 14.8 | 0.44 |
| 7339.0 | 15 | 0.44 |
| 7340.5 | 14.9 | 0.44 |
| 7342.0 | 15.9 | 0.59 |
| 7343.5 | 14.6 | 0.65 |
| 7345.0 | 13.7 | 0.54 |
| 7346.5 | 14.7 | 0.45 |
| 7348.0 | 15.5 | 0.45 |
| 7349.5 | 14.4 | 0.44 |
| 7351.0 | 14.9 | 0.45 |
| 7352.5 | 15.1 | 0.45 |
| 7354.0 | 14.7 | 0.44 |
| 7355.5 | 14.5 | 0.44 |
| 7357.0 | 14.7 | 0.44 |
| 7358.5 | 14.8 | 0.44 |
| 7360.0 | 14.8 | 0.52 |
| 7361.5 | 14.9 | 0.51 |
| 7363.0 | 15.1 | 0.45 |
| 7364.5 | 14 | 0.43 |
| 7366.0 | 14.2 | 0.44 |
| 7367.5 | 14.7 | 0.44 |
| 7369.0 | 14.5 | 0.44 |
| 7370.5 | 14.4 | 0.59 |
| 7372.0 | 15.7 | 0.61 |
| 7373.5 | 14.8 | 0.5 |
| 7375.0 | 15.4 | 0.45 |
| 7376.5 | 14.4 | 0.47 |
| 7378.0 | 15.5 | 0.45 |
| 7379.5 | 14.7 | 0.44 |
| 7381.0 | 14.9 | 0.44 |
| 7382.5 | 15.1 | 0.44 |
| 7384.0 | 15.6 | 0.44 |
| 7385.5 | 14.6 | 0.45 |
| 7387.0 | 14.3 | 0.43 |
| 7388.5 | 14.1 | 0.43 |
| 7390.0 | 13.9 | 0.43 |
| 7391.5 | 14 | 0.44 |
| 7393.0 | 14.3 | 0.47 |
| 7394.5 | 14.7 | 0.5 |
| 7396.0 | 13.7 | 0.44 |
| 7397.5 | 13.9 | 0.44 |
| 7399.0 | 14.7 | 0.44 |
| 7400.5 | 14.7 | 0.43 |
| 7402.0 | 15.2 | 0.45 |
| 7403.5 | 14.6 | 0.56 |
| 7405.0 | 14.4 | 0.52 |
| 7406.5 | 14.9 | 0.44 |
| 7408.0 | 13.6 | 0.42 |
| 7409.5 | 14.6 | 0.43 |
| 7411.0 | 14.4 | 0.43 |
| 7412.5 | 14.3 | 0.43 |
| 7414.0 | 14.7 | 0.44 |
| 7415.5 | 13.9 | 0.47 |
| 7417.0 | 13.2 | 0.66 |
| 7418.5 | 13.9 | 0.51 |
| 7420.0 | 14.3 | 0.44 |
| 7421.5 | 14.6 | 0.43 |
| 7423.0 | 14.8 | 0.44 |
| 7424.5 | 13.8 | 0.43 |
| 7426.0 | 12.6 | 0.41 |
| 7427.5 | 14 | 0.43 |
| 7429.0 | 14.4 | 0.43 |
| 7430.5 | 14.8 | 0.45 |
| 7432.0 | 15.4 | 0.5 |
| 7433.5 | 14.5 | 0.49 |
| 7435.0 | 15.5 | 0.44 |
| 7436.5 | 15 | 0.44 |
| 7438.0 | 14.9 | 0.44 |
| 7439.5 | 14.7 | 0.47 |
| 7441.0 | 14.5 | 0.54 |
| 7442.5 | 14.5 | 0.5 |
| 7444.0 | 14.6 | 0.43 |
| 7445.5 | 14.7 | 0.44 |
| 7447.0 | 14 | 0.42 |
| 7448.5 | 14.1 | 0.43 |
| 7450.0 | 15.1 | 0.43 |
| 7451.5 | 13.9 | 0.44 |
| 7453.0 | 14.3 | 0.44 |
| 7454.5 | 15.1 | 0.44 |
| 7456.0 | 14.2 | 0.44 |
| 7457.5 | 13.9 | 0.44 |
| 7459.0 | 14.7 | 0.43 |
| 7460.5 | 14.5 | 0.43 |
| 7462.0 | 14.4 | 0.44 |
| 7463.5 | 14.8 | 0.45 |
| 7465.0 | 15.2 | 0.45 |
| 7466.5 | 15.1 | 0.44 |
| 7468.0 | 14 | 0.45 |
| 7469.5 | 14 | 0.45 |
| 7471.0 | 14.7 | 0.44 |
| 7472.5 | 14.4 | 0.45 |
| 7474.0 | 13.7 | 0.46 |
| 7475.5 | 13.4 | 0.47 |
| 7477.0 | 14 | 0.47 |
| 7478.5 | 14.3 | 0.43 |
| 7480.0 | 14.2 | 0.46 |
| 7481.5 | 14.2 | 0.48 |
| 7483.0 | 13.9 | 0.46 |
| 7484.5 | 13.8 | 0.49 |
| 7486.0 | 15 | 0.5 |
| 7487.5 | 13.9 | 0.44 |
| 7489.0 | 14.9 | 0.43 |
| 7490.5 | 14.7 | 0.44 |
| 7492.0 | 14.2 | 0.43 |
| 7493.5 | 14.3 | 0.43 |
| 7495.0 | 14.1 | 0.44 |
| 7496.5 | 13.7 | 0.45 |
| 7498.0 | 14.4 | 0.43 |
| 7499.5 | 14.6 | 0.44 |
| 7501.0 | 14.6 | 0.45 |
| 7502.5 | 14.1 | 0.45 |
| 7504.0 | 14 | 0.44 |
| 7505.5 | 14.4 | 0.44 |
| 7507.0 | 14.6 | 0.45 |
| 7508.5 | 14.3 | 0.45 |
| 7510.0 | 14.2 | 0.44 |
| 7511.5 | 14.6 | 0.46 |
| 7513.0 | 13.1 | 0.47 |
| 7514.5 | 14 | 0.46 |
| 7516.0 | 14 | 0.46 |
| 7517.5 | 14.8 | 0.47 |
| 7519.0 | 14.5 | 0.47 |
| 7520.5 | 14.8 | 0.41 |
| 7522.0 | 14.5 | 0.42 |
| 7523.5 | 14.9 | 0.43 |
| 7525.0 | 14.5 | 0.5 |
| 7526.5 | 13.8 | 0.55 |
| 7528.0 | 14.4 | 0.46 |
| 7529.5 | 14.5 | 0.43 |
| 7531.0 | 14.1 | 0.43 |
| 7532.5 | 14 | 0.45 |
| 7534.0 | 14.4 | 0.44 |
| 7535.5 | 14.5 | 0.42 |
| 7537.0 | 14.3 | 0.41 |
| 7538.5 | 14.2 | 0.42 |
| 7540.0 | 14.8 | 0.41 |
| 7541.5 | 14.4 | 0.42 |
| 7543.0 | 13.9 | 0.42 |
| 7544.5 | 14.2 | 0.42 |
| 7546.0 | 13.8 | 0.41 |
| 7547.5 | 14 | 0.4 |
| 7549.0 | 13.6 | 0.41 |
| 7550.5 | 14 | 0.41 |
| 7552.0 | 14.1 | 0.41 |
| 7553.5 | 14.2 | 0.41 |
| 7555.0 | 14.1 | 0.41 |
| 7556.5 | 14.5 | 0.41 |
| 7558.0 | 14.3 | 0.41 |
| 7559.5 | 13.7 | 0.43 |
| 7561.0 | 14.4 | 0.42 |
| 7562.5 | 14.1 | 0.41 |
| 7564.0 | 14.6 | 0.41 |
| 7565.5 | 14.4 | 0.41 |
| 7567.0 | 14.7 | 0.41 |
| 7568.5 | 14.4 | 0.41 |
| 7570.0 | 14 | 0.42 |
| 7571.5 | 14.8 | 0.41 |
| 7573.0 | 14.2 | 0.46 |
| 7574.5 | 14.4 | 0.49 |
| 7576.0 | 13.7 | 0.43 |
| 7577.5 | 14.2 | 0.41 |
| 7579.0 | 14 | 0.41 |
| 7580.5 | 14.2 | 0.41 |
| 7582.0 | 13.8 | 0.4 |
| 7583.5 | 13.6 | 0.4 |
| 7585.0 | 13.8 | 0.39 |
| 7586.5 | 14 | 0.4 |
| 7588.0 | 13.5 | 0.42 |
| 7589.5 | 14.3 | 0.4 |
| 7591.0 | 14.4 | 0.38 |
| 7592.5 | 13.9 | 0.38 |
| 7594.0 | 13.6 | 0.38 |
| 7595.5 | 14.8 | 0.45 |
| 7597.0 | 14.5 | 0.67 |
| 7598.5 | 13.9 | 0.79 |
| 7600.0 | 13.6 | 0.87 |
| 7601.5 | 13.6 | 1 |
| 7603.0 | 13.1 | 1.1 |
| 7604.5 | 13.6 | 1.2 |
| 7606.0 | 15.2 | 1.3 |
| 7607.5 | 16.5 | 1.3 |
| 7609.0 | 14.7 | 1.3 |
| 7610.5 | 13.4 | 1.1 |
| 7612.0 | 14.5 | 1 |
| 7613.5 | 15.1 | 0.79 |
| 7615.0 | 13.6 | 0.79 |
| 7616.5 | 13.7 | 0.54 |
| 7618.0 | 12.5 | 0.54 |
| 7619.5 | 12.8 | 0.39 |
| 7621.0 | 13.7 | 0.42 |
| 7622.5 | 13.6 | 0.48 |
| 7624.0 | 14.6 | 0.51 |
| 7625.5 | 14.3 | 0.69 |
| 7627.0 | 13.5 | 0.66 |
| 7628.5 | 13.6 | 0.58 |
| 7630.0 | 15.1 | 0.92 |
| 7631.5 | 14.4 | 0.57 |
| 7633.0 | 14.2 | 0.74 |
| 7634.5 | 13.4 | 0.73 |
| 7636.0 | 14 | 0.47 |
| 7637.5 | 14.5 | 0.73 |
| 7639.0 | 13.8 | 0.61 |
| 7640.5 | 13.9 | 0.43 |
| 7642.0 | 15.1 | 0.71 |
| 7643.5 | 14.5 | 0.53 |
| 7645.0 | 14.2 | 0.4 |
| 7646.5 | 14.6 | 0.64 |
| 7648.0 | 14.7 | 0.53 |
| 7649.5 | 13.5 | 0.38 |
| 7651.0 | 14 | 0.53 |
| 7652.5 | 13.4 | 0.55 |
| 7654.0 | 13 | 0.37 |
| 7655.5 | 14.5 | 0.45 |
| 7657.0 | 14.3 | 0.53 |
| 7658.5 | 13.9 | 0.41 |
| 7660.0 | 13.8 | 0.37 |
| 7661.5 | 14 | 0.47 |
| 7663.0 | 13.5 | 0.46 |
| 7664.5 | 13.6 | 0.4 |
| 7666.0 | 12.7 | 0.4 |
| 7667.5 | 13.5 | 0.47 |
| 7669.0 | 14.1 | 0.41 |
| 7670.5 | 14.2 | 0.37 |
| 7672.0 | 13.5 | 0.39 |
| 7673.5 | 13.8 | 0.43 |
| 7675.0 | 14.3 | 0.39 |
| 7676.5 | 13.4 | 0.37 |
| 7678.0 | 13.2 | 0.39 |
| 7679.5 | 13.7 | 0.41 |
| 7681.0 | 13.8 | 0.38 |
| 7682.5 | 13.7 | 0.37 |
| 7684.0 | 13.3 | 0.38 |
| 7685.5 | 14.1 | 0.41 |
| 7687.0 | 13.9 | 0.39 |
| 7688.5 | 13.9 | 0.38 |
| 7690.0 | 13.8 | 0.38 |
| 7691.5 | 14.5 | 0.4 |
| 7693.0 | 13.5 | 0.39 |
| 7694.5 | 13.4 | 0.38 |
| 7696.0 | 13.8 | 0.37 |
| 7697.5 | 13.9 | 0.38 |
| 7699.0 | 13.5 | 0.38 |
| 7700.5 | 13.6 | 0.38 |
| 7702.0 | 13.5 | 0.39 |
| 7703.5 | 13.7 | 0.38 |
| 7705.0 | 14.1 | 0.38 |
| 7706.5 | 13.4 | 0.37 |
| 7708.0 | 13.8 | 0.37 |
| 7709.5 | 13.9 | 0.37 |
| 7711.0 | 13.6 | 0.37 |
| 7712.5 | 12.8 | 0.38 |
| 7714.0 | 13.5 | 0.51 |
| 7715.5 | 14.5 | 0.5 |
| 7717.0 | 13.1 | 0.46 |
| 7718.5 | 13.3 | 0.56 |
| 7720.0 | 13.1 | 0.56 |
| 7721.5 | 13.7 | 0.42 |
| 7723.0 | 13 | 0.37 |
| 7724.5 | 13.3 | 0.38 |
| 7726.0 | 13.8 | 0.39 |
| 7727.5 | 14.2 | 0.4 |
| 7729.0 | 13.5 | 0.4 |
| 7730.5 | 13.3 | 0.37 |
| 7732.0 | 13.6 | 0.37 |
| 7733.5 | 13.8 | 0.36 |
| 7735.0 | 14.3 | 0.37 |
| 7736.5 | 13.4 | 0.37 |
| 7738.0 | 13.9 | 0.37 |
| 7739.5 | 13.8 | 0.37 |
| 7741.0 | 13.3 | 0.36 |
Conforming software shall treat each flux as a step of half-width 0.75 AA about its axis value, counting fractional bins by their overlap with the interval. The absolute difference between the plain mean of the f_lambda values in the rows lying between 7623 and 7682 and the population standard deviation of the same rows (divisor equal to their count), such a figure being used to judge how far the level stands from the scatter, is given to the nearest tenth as 13.4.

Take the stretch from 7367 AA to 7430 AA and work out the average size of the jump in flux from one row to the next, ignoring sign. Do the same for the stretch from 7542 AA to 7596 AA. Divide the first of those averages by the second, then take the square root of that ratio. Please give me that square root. 1.21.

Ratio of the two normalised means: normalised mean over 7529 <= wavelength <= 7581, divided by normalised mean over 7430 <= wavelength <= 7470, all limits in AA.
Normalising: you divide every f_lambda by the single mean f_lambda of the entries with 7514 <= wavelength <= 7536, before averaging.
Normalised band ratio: 0.973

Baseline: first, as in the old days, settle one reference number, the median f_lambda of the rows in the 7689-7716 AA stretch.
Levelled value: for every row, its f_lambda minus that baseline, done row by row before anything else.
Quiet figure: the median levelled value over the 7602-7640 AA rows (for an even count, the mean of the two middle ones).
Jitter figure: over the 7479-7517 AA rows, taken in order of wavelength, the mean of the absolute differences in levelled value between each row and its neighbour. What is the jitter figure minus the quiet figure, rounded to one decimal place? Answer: 0.3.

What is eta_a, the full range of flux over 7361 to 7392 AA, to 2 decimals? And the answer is 1.80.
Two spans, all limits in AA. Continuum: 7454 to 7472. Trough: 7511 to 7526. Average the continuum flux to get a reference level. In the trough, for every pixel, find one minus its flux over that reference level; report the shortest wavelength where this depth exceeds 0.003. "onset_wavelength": 7513.0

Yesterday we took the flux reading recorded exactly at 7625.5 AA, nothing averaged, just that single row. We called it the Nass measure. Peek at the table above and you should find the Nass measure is 14.3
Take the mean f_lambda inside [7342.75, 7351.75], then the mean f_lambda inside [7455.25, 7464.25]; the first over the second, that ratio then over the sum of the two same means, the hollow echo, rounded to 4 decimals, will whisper 0.0349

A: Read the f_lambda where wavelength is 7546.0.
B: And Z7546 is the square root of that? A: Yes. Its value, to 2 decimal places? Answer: 3.71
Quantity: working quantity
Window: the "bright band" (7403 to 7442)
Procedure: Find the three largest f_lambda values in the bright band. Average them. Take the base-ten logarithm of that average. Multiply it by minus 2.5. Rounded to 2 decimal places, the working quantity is -2.96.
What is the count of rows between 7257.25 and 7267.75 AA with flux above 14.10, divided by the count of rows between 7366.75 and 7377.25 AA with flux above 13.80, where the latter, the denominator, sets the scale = 1.00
